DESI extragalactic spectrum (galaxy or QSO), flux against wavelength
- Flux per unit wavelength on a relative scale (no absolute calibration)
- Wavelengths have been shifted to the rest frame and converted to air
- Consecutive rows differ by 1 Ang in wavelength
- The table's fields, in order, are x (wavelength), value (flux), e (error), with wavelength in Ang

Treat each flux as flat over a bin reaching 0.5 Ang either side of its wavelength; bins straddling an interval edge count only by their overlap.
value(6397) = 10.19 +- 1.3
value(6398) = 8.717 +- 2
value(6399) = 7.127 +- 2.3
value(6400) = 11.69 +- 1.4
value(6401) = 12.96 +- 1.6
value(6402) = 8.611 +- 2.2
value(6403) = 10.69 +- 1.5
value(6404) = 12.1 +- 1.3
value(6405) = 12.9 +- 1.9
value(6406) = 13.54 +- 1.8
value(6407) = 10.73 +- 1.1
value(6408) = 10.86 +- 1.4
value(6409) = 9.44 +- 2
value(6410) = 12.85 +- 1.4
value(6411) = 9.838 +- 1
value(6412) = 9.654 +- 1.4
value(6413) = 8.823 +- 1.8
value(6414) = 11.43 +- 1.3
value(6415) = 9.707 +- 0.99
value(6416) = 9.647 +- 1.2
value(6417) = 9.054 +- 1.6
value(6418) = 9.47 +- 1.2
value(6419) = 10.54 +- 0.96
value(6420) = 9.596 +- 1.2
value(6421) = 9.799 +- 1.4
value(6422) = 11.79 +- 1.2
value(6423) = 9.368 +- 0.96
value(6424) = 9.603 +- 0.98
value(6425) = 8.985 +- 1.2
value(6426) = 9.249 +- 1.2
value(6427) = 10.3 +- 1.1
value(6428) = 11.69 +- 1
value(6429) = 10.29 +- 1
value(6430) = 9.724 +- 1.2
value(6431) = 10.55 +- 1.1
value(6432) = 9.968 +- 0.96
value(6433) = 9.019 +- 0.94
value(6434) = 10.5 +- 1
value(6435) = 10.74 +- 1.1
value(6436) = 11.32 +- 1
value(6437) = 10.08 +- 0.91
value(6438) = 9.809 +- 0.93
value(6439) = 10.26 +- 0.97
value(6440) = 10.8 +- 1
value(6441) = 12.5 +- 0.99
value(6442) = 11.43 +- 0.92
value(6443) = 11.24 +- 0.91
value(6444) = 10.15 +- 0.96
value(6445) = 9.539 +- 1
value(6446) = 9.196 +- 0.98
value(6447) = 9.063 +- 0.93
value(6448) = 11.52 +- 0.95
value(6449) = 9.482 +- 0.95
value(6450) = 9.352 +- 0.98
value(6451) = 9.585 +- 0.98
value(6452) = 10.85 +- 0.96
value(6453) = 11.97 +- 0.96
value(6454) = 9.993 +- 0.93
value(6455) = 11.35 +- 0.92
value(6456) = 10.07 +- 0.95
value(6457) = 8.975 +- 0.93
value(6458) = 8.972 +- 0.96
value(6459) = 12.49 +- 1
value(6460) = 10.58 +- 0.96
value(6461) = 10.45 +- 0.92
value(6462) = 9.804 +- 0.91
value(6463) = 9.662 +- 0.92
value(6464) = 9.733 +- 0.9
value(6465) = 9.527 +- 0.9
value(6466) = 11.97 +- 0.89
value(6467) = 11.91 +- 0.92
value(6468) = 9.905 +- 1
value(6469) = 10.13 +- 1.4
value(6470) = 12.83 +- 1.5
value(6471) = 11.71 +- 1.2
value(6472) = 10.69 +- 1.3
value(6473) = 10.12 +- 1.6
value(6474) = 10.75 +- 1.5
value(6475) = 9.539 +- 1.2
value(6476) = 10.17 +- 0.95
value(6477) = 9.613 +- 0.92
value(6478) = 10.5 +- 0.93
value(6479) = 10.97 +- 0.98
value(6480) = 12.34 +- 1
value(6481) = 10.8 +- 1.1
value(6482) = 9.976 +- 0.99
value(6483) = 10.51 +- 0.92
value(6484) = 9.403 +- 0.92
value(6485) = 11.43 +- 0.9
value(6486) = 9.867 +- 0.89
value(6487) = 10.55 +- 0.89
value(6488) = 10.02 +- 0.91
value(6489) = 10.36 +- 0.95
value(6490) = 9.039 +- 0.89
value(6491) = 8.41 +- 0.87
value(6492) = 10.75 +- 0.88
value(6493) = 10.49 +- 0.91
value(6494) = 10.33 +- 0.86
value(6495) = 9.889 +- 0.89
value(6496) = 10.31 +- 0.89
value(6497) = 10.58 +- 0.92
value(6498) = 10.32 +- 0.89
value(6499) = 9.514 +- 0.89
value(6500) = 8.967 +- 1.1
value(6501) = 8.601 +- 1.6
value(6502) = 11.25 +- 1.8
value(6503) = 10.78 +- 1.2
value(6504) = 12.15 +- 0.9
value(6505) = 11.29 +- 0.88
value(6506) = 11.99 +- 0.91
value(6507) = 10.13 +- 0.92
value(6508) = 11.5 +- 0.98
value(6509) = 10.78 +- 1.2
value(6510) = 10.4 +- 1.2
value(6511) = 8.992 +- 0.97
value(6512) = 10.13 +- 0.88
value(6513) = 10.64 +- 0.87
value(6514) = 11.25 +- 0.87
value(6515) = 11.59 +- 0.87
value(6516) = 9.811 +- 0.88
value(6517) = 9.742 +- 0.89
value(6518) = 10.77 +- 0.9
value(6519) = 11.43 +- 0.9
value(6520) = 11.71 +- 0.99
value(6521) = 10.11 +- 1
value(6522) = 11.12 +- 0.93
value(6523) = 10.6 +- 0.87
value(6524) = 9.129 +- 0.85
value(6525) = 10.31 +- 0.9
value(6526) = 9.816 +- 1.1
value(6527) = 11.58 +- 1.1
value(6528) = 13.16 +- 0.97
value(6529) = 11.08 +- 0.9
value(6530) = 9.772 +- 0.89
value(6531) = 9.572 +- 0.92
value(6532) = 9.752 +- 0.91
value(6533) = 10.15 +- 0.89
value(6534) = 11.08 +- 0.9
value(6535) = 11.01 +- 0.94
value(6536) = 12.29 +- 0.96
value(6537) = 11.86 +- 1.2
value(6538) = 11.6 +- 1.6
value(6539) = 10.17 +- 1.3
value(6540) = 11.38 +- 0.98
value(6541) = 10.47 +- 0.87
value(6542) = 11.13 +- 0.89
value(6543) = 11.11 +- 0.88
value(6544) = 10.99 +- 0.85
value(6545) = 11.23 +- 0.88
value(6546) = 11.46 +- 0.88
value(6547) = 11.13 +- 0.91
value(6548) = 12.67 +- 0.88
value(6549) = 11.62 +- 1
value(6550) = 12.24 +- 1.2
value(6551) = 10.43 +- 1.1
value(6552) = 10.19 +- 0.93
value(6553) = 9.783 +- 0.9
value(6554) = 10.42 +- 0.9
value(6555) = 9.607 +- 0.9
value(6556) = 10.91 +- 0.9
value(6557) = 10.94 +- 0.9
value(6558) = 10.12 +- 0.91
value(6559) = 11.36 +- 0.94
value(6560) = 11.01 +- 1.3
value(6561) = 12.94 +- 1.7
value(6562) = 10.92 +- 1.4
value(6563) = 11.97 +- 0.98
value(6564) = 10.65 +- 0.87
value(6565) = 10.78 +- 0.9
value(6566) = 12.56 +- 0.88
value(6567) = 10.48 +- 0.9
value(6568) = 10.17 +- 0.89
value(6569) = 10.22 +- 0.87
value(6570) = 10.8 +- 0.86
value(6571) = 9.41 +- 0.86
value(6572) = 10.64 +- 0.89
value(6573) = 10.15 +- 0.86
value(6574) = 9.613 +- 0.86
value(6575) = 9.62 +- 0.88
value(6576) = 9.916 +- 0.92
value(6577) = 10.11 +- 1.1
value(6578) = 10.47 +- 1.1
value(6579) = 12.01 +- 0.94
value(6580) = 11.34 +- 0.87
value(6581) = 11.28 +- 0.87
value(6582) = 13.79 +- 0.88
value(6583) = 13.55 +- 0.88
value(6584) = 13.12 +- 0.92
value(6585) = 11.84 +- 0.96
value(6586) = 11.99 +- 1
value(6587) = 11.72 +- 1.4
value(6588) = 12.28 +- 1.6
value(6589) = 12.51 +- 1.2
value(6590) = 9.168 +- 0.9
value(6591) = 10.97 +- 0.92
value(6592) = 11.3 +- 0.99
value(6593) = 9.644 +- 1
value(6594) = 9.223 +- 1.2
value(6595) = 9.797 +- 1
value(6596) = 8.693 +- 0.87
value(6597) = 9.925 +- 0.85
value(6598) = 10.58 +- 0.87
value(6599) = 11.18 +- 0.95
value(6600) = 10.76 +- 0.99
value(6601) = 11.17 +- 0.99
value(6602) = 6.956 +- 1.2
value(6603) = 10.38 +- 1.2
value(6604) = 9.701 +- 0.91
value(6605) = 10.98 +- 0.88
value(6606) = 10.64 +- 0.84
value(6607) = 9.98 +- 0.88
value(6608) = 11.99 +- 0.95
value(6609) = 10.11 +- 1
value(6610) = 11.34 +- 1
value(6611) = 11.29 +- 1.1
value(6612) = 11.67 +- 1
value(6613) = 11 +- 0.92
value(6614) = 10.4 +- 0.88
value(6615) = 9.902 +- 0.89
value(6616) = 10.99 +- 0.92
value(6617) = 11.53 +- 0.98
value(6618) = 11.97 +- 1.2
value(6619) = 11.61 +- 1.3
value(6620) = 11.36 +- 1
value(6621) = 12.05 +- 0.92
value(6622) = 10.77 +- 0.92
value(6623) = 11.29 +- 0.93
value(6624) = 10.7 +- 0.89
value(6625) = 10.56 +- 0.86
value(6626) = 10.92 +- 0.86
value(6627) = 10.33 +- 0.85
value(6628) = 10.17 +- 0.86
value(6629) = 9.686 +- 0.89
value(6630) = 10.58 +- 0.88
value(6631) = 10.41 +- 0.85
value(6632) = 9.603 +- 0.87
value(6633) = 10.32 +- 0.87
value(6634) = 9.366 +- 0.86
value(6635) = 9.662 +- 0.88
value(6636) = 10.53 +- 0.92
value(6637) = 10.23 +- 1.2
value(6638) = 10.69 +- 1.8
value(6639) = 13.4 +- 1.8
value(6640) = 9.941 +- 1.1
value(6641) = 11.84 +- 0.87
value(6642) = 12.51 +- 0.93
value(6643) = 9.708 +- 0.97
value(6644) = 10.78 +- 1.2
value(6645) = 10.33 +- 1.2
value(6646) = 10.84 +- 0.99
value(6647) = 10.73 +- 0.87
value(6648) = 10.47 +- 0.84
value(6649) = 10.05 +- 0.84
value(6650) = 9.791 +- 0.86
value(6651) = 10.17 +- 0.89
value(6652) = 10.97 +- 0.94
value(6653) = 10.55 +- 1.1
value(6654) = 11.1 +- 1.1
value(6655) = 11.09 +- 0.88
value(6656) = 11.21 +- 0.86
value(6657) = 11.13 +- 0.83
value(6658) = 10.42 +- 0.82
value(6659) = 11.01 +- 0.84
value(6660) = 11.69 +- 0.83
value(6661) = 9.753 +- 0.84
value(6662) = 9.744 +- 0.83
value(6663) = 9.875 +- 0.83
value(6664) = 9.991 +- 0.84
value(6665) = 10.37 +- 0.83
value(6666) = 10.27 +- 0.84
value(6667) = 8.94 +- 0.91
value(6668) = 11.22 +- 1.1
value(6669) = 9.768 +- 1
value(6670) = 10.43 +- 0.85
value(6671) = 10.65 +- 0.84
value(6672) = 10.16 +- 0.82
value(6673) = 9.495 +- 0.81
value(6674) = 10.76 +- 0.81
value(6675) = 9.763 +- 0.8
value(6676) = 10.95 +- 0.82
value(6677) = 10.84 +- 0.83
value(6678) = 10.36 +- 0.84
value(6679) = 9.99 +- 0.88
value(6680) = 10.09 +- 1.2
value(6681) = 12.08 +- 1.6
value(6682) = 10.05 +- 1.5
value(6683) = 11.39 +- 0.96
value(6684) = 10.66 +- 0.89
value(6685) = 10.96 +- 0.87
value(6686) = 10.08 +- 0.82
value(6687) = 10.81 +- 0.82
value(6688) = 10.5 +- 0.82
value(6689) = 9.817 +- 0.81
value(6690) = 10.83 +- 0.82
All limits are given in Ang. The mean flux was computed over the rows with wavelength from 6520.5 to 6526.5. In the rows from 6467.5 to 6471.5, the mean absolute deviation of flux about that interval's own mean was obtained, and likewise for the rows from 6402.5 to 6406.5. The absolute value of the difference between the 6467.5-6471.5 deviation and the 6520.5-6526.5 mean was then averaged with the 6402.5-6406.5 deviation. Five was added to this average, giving 10.0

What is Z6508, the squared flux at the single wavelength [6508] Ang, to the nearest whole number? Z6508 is 132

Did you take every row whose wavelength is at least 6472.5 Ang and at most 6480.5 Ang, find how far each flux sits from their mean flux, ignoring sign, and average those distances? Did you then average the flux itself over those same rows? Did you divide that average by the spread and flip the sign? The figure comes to -16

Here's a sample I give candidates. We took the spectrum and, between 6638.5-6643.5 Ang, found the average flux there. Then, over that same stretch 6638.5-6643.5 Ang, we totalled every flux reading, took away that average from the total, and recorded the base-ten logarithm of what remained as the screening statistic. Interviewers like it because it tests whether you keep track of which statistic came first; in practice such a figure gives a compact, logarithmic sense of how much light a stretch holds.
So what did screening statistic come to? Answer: 1.66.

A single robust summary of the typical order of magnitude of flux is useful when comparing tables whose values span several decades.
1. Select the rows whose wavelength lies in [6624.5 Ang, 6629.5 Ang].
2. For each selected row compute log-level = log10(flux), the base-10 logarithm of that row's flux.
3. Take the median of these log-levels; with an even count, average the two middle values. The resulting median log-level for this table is 1.01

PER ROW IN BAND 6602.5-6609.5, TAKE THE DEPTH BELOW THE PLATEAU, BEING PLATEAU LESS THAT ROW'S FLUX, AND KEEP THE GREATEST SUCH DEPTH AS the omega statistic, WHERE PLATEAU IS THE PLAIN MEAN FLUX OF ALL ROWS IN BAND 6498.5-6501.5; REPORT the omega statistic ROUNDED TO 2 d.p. -0.67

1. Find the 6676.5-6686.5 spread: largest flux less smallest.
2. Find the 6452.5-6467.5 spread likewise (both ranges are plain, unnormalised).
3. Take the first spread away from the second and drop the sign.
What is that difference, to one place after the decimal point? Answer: 1.4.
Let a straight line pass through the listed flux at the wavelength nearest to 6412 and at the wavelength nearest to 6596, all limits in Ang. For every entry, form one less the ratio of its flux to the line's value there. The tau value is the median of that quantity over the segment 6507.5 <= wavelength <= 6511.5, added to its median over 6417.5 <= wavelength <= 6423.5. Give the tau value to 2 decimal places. -0.17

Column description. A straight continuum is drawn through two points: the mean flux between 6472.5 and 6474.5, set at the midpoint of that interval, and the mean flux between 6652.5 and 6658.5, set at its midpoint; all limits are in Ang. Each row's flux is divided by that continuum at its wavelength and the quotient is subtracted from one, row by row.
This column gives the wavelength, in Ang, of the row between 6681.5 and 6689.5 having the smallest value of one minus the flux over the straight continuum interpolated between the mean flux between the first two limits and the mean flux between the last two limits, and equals 6683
